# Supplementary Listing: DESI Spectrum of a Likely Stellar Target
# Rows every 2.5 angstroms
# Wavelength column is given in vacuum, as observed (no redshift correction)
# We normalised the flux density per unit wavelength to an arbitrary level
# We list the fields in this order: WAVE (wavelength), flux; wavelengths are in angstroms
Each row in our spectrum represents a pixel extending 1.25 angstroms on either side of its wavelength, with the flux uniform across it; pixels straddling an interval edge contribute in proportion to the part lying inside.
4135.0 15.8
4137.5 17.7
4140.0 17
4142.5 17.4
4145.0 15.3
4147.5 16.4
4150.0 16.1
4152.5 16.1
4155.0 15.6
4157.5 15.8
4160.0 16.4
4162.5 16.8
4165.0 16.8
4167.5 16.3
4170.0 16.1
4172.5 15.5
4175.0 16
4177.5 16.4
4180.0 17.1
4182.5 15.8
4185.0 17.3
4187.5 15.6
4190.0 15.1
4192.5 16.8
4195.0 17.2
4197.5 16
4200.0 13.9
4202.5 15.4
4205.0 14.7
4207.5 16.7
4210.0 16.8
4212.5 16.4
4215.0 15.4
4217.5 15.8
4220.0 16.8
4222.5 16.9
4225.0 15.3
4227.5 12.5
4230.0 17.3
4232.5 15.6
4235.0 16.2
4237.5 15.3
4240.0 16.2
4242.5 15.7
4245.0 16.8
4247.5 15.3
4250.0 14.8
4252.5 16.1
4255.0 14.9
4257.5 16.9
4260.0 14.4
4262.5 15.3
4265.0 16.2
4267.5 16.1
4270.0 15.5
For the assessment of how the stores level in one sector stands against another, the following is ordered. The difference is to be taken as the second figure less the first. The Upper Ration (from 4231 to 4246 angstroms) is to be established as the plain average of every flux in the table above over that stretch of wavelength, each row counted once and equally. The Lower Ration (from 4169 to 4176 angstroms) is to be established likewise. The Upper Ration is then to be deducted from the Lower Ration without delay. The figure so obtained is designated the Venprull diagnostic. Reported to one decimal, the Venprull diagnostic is -0.1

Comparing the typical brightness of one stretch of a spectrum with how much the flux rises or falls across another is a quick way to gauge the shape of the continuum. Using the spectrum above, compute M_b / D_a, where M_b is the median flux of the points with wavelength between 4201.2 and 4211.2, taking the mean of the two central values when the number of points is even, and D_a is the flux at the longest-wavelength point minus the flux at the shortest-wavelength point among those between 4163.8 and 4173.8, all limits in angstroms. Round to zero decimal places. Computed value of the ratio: -12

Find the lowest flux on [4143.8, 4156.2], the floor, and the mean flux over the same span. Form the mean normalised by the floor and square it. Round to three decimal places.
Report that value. 1.080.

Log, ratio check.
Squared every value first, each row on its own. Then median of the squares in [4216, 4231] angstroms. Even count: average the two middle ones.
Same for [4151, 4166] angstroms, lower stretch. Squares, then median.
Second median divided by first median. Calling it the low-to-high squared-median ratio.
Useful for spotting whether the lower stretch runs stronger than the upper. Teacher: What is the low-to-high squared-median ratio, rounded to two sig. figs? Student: 0.99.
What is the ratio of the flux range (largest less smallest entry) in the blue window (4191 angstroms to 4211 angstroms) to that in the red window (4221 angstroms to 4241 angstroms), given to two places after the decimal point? 0.69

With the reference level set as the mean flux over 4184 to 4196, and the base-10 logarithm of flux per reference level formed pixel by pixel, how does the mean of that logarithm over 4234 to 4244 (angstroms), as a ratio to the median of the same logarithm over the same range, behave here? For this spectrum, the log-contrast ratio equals 1.2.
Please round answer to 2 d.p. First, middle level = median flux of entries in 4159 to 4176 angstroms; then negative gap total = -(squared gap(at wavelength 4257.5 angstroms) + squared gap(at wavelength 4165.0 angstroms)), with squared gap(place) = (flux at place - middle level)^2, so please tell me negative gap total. -0.61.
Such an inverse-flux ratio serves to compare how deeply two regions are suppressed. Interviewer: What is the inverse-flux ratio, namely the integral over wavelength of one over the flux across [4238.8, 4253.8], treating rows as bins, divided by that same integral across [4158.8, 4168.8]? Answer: 1.57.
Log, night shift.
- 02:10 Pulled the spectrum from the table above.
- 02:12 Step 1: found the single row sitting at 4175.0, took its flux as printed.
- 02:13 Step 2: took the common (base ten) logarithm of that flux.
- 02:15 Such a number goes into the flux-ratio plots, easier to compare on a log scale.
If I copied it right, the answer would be 1.20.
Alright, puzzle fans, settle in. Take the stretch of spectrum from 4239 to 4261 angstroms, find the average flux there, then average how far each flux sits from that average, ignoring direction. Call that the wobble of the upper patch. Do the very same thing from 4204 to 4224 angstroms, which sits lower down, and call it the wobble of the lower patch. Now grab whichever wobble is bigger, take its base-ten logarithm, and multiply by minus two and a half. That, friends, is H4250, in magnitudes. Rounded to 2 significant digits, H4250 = 0.33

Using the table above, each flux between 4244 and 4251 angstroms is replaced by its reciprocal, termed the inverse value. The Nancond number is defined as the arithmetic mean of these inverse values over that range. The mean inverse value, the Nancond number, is 0.064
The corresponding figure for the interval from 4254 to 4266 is 0.065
